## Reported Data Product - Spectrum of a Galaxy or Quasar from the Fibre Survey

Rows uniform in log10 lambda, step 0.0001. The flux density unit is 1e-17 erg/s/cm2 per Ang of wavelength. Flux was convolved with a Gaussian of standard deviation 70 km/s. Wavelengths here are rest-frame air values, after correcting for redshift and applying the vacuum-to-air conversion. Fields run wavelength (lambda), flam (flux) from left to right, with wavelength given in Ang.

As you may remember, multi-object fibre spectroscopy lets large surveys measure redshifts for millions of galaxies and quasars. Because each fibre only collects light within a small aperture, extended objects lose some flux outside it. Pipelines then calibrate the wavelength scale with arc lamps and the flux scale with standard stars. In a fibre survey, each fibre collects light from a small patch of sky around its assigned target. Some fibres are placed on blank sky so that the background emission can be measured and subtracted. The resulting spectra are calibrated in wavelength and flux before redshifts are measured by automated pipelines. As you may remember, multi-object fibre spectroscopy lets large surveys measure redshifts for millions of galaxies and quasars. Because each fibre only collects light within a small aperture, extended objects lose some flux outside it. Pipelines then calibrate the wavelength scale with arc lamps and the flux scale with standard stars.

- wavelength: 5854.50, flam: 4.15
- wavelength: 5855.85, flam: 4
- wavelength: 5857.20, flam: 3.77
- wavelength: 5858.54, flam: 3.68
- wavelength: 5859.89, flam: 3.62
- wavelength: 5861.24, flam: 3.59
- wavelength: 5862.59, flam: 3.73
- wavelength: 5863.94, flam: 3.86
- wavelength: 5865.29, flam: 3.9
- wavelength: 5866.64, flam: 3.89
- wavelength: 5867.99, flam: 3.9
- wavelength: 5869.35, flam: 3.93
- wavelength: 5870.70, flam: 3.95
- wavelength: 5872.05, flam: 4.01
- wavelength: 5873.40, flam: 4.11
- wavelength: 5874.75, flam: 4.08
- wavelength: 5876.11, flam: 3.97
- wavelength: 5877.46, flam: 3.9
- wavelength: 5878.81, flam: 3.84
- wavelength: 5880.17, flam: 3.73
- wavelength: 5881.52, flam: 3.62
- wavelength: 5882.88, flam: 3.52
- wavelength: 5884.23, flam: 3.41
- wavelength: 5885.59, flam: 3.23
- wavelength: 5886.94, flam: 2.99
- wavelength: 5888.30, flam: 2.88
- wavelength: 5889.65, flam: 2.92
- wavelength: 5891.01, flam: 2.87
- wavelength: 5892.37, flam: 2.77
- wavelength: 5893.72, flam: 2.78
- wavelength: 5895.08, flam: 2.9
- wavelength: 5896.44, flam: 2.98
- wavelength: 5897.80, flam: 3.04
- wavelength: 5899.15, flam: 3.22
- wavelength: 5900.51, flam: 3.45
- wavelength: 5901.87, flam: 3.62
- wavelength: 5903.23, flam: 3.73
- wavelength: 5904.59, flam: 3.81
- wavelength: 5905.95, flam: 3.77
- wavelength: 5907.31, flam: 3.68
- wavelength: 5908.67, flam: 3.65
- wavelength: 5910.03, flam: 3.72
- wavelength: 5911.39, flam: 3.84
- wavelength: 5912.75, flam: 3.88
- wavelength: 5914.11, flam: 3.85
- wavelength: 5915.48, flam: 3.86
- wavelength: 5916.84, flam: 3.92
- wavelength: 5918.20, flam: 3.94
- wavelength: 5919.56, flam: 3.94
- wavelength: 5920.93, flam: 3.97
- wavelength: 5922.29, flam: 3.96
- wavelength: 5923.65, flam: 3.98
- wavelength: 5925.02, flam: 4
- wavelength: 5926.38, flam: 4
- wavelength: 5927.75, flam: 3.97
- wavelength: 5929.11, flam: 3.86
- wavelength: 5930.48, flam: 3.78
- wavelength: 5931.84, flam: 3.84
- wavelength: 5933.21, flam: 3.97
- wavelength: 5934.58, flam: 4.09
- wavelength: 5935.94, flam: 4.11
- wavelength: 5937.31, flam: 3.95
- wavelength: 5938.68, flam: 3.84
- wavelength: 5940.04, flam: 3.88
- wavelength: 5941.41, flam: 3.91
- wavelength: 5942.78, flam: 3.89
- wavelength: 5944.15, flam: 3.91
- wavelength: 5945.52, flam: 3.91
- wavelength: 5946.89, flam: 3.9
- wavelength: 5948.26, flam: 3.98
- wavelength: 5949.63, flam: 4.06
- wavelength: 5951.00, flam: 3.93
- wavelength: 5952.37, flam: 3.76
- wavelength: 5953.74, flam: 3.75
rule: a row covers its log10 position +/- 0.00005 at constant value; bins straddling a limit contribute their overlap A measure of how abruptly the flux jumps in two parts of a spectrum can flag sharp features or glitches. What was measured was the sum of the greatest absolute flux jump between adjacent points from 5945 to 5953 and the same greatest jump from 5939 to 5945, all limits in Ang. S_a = 0.200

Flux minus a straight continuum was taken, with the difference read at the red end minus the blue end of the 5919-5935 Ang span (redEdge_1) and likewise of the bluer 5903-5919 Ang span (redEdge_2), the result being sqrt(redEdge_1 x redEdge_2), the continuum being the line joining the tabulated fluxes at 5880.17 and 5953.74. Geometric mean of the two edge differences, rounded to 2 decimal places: 0.17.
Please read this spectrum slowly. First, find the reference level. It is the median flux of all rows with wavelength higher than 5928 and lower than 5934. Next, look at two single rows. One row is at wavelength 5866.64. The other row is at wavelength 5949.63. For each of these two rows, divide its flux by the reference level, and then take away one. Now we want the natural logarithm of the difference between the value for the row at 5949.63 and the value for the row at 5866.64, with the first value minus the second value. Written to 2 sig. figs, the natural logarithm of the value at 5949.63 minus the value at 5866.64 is -3.1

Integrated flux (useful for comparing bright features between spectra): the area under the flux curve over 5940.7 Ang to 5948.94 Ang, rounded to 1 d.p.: 32.2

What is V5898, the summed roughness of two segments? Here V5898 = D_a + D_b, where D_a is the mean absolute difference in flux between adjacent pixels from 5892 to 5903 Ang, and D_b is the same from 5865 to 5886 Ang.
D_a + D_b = 0.20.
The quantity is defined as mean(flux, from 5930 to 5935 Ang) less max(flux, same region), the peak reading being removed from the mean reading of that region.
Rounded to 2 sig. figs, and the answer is -0.17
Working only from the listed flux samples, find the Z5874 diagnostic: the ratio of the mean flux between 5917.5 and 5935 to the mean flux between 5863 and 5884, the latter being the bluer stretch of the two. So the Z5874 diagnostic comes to 1.02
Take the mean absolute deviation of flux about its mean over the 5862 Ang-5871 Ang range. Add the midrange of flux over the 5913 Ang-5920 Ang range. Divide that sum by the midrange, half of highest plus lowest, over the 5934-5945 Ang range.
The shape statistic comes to 0.99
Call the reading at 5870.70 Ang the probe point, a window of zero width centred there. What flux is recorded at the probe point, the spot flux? 3.95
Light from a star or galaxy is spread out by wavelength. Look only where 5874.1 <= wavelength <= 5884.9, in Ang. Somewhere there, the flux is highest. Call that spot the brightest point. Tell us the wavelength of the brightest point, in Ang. 5874.75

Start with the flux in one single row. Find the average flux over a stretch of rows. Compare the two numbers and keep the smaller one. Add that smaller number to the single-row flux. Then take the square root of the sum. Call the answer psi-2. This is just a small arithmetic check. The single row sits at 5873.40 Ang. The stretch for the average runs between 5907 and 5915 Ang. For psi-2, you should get 2.81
